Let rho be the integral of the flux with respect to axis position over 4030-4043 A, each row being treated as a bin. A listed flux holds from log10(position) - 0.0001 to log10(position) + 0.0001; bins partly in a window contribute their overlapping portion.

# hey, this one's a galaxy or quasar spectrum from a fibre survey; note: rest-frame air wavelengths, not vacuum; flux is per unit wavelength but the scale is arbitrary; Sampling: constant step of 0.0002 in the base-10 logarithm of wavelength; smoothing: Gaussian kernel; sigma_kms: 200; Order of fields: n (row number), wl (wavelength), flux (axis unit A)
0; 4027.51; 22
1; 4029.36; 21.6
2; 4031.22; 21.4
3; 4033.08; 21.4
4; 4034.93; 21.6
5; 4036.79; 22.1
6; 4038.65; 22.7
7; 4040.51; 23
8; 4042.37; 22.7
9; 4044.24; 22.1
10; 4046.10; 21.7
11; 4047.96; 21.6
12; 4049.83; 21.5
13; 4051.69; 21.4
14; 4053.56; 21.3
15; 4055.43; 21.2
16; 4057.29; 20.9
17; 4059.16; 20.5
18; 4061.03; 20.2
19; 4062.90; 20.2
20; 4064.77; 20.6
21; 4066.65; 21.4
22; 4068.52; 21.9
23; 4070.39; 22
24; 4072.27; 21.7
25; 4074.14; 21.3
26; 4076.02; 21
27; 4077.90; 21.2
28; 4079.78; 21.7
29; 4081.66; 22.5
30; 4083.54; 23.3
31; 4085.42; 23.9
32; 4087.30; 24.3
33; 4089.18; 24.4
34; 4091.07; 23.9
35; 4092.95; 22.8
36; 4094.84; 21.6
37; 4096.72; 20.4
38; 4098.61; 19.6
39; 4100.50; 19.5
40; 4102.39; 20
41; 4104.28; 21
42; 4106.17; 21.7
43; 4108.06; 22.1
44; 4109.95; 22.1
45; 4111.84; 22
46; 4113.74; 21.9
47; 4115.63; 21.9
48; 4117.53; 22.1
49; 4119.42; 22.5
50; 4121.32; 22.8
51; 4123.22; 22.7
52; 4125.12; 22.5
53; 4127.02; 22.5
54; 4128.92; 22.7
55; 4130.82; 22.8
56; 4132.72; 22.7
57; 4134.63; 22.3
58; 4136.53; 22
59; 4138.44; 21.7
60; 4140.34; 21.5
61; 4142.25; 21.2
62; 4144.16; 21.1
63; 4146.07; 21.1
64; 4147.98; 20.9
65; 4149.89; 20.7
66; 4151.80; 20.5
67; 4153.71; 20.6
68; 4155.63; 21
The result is 287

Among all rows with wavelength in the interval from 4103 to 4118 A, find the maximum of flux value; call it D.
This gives 22.1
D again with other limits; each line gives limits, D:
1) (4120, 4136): 22.8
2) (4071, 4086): 23.9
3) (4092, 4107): 22.8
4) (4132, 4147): 22.7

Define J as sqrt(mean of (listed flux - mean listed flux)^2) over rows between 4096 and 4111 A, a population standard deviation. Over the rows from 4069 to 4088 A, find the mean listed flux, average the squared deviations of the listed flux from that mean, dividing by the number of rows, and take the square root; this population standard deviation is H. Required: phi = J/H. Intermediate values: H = 1.1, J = 1.01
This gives 0.9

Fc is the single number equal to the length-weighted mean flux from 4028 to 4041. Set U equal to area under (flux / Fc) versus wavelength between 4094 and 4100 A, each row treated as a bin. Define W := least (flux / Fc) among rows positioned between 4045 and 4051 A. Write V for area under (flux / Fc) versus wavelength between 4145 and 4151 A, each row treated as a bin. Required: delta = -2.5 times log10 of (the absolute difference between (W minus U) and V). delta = -2.53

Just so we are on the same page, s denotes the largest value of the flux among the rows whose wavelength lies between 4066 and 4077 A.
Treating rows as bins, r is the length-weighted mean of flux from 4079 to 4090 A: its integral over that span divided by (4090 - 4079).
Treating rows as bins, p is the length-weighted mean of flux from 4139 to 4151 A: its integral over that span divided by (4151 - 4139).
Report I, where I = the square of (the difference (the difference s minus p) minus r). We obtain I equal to 505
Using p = 21.1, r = 23.4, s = 22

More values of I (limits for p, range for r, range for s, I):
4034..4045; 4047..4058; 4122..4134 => 437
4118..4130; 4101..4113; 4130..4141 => 450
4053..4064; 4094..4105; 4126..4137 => 332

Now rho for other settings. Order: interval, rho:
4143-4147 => 84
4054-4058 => 84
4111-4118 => 154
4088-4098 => 226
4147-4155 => 165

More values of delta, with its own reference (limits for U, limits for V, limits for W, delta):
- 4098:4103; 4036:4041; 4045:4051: -2.34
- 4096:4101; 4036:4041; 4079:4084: -2.35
